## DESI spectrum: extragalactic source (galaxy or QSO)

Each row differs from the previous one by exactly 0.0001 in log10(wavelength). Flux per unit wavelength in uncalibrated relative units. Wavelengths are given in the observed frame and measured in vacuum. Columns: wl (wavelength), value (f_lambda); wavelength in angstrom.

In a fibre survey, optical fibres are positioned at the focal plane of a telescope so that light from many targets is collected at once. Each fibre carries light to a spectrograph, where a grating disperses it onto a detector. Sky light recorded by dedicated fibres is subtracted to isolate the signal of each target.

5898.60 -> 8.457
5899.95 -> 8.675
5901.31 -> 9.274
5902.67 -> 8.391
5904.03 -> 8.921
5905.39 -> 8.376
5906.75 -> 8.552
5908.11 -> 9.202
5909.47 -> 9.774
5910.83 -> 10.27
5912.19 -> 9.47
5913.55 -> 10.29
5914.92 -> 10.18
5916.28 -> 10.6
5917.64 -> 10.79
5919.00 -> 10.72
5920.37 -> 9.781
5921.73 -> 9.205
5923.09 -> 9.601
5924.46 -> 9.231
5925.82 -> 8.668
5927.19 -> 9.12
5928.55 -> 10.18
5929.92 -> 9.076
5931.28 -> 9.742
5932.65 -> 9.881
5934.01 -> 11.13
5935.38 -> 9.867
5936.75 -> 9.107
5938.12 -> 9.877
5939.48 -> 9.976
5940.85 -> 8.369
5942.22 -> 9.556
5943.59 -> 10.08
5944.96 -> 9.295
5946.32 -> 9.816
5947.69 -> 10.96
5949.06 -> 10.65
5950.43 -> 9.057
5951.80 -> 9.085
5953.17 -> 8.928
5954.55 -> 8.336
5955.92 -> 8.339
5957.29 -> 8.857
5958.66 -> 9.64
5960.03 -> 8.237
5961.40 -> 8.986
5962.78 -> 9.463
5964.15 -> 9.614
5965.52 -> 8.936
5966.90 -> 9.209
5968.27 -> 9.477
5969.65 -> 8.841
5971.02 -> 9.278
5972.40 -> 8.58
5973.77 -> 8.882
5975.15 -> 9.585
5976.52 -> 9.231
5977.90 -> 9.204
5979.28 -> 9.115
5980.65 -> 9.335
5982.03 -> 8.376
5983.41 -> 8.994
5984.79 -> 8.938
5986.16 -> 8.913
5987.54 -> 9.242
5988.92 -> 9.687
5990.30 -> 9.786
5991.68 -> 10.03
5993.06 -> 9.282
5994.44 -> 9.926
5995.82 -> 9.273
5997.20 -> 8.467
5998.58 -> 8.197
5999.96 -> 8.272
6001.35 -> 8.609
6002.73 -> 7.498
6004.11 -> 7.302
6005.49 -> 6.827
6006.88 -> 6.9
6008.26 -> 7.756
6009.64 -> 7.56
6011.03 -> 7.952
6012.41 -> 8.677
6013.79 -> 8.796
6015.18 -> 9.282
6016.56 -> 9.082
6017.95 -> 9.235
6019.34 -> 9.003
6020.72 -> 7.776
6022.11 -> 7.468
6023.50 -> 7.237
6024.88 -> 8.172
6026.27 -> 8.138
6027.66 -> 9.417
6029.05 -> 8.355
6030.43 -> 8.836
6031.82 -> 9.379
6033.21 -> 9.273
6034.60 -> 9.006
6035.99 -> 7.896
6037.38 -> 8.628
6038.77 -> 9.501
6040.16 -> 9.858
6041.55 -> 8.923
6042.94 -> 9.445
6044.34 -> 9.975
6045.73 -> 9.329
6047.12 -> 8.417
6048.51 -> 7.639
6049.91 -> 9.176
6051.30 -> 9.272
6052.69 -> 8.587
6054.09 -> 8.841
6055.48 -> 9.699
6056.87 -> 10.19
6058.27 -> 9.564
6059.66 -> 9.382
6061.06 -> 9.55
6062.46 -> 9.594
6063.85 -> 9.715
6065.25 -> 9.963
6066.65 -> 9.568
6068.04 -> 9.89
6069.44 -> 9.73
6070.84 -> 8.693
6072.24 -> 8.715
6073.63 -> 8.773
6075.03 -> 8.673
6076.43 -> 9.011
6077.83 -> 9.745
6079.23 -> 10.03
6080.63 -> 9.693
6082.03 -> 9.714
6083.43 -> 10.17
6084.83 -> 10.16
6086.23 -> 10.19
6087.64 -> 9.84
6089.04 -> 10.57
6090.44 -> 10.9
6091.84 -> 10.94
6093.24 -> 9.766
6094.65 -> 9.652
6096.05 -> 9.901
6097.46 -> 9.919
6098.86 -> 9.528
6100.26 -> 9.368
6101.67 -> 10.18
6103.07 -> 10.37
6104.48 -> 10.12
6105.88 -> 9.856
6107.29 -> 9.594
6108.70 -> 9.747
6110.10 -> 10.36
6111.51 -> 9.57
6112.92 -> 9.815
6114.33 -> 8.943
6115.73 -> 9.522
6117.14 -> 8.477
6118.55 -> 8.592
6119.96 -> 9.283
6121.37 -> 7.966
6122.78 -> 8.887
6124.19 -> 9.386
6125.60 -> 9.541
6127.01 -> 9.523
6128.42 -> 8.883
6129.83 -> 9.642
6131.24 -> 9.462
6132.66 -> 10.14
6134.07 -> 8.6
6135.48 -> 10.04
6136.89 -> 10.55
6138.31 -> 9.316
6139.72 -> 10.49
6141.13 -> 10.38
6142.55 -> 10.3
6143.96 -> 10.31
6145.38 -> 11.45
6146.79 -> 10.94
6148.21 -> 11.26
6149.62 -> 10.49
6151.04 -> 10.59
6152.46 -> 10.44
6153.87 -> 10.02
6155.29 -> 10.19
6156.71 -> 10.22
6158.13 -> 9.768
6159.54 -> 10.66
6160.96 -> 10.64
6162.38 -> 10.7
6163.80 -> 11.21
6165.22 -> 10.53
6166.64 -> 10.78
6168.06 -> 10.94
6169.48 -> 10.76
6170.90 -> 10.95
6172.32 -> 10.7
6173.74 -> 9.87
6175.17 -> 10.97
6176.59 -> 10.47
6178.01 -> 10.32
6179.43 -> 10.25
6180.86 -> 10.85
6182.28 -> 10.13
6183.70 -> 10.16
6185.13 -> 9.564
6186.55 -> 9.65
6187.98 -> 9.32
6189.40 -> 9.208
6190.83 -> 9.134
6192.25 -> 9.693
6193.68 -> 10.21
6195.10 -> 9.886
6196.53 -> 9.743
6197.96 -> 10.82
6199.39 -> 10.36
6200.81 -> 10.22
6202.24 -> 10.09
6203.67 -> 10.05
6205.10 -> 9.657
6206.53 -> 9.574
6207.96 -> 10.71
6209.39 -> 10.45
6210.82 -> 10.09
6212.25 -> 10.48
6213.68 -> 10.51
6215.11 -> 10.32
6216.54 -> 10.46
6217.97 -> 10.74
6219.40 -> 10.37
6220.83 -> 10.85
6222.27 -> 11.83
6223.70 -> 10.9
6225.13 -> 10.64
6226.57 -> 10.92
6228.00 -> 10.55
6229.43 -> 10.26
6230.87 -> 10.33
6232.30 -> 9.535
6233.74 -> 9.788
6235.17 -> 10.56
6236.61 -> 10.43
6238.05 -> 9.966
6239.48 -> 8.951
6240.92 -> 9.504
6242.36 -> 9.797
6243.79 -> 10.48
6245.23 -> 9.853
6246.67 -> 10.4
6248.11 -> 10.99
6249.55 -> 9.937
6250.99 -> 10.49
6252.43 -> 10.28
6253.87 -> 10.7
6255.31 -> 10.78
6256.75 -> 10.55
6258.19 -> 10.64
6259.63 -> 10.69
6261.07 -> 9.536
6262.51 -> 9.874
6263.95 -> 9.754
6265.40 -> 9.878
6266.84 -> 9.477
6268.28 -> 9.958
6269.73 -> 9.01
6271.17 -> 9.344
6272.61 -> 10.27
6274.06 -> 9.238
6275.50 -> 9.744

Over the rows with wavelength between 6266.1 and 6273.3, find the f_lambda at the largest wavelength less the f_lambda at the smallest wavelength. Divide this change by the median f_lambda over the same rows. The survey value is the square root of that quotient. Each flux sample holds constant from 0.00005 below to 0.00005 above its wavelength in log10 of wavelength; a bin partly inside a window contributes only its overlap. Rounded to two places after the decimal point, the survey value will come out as 0.29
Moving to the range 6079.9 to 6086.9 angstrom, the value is 0.22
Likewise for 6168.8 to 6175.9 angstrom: 0.14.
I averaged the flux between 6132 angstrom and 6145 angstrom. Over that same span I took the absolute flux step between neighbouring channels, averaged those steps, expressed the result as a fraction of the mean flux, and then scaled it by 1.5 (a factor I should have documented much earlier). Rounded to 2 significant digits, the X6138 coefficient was 0.11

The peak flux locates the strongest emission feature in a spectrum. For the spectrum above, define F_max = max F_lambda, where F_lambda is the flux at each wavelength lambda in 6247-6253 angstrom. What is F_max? 10.99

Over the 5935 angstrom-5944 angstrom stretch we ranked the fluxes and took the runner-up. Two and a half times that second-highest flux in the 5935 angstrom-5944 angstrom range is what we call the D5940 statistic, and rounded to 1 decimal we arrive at 24.9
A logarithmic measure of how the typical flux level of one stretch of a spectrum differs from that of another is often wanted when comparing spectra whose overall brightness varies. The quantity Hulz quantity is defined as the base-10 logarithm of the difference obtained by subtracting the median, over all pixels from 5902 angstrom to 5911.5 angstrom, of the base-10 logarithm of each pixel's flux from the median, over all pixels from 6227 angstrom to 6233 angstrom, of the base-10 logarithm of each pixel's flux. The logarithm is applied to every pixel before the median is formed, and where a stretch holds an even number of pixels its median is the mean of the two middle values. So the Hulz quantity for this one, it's -1.21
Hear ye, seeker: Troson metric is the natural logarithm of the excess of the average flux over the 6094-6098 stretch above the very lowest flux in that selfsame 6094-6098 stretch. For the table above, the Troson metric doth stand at -1.8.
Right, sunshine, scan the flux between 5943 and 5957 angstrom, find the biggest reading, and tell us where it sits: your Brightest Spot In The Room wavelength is 5947.69 angstrom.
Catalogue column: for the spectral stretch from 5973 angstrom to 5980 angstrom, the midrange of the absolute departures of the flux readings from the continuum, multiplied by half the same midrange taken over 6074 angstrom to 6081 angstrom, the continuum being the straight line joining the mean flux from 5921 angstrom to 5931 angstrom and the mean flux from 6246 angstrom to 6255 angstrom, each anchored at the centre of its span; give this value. 0.11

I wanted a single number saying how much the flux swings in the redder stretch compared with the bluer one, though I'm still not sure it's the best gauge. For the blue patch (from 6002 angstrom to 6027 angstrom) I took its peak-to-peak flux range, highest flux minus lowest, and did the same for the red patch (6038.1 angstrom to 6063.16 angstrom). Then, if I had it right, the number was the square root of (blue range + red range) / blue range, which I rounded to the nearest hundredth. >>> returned 1.43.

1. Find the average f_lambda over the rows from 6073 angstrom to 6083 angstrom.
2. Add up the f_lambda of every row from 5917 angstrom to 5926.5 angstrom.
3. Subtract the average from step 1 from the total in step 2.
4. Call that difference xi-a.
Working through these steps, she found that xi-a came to 59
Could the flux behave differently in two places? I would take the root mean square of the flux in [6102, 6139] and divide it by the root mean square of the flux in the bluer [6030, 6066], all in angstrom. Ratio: 1.03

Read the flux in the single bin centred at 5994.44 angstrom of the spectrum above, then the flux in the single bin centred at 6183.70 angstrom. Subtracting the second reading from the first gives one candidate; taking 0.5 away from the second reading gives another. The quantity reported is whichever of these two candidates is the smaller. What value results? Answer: -0.23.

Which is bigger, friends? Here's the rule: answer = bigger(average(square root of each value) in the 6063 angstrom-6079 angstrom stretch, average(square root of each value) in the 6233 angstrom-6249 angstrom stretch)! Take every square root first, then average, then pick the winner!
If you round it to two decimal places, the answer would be 3.17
